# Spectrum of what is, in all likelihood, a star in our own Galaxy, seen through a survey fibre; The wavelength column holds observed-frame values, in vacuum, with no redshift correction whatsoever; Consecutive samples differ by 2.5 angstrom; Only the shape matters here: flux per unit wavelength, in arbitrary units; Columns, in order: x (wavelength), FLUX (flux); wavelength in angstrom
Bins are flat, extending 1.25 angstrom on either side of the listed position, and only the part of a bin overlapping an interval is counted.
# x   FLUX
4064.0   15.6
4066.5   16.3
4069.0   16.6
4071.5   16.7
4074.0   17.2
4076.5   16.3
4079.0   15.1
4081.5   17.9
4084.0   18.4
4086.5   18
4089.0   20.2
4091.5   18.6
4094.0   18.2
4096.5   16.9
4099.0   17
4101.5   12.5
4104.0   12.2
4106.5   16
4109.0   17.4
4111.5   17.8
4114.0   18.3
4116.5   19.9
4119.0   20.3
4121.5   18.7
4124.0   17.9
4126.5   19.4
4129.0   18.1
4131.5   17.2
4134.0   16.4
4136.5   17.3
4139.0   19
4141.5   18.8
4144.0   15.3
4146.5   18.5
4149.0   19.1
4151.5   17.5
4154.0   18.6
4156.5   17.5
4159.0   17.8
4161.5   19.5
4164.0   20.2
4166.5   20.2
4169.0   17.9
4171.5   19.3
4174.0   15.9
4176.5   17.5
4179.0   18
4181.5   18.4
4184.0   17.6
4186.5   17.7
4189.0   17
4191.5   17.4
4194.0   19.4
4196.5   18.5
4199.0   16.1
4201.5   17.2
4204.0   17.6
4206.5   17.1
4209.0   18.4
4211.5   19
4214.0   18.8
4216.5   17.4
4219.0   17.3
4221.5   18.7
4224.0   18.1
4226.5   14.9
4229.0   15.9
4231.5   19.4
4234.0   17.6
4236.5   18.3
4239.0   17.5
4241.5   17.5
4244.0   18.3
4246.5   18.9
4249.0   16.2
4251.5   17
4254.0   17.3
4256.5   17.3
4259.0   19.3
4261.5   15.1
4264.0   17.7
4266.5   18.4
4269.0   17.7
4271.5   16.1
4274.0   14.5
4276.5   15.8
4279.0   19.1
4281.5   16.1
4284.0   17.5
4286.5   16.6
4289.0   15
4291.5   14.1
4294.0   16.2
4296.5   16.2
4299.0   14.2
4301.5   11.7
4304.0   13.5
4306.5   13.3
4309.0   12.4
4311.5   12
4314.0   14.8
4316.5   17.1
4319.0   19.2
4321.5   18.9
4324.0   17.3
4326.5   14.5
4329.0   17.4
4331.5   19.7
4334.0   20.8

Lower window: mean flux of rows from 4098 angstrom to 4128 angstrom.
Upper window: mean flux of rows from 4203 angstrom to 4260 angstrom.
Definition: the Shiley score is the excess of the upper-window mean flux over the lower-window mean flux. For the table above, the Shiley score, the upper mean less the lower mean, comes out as 0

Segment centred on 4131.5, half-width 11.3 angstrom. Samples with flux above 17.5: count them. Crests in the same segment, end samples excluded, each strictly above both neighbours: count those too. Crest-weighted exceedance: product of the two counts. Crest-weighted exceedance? 12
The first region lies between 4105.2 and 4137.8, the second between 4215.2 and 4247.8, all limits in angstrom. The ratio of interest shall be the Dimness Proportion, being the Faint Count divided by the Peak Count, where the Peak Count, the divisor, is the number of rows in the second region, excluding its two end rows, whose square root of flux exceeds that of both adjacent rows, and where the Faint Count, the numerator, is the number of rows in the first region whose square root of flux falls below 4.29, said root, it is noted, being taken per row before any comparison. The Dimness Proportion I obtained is 3.0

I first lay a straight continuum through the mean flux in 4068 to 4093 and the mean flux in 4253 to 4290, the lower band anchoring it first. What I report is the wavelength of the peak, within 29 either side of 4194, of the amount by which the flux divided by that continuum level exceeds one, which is 4166.5 angstrom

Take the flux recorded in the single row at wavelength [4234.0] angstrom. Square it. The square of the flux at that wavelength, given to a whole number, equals 310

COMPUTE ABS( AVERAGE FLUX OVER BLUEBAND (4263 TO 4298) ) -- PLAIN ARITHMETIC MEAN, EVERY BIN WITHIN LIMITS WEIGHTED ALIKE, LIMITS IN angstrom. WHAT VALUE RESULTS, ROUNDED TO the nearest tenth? 16.5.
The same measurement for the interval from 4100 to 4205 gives 17.8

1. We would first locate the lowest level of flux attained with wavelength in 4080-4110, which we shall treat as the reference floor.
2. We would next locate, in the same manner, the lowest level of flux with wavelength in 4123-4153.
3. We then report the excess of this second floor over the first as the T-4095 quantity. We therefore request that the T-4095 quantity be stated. 3.1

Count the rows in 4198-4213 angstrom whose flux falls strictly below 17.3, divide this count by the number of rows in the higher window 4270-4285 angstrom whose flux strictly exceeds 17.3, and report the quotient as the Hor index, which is 1.5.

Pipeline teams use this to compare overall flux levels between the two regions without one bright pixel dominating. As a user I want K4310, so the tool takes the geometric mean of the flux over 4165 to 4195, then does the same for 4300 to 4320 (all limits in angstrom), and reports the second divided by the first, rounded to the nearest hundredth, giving 0.78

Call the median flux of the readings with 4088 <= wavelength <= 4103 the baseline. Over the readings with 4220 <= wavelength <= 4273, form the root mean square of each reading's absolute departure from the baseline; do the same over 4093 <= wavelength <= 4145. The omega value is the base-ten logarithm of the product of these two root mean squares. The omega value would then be 0.4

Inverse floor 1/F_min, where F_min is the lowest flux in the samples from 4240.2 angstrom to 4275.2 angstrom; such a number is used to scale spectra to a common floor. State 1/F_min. 0.069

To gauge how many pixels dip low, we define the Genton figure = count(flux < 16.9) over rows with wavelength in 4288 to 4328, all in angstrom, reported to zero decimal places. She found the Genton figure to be 12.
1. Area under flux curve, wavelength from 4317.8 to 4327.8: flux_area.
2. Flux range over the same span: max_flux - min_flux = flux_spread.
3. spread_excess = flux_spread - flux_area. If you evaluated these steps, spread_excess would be -170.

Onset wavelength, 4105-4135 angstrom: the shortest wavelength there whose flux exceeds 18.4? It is 4116.5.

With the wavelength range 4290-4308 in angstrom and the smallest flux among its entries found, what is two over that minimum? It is 0.17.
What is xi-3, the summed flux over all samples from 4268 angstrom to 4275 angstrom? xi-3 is 48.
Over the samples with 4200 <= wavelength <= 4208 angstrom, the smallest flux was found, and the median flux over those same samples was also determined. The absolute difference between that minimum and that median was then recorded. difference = 0.1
